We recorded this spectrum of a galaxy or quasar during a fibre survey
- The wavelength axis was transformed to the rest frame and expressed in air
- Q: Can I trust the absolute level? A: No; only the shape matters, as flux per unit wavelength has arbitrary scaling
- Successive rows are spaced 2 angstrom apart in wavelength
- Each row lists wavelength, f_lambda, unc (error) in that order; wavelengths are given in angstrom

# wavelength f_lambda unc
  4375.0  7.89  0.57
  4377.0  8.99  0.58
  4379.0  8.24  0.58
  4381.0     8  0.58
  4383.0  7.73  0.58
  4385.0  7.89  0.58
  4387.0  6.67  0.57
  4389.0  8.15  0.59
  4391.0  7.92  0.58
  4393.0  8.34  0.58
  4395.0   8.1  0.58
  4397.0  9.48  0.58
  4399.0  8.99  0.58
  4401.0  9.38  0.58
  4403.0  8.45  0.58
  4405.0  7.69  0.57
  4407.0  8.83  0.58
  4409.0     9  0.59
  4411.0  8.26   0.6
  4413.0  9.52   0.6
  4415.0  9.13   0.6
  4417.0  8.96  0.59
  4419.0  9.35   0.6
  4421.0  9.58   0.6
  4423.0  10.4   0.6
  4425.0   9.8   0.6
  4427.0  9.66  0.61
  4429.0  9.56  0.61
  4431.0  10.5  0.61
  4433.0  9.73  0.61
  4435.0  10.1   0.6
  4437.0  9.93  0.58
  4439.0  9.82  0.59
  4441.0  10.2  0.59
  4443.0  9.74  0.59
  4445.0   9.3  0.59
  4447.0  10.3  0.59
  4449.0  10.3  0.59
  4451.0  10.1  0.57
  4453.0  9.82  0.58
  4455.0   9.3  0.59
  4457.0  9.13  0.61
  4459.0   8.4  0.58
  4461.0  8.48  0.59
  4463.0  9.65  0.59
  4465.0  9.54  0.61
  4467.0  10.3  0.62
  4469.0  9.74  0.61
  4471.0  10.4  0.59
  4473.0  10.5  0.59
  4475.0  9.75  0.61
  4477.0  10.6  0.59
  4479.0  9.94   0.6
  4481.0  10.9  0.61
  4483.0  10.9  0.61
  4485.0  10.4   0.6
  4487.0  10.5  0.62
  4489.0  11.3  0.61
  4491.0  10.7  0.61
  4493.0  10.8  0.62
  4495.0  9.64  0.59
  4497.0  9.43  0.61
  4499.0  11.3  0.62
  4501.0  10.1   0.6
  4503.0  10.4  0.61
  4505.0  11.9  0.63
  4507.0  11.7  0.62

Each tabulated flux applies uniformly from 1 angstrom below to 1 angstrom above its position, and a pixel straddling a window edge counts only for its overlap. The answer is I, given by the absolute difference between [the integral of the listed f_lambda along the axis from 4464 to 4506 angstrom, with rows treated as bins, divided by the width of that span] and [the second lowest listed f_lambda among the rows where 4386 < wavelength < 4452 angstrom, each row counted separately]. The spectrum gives 2.7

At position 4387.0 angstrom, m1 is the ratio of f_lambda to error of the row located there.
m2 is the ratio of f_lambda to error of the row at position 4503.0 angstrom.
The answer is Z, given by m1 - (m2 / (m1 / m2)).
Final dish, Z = -13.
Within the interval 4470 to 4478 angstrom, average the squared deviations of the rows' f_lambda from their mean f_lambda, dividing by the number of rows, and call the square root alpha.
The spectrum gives 0.33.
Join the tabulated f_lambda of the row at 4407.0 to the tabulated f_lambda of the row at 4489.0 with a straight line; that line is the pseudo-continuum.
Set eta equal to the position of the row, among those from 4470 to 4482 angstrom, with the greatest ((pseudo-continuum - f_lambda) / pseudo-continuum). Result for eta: 4475.0 angstrom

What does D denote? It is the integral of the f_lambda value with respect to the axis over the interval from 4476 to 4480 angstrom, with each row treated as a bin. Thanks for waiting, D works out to 41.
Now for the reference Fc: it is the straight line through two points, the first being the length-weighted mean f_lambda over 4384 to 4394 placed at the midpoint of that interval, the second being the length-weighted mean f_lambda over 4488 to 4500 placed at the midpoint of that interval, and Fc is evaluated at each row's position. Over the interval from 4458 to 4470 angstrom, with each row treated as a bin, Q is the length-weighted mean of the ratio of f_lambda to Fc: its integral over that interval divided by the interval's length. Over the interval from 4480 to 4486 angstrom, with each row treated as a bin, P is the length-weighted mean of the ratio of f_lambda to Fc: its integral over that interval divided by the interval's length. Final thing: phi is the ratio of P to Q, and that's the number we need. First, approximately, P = 1.05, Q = 0.96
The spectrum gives 1.09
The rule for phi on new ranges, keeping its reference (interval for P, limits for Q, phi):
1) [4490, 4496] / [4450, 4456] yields 0.96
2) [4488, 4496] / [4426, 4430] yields 0.93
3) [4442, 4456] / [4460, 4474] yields 1.05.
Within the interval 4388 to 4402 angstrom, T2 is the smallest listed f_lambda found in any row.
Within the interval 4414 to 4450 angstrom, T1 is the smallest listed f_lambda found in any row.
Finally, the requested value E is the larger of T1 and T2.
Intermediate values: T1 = 8.96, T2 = 7.92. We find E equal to 9.0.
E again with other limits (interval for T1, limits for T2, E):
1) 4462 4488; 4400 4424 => 9.5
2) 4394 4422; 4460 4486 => 8.5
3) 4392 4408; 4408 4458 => 8.3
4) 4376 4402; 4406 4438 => 8.3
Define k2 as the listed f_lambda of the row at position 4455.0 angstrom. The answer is 9.3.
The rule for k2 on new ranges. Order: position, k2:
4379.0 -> 8.24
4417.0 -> 8.96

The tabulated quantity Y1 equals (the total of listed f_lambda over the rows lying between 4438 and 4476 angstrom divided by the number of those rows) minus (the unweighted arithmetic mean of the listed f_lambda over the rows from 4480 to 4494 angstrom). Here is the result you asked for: -1.1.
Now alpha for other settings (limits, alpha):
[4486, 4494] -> 0.29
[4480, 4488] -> 0.23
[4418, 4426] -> 0.39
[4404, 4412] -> 0.51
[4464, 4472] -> 0.36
